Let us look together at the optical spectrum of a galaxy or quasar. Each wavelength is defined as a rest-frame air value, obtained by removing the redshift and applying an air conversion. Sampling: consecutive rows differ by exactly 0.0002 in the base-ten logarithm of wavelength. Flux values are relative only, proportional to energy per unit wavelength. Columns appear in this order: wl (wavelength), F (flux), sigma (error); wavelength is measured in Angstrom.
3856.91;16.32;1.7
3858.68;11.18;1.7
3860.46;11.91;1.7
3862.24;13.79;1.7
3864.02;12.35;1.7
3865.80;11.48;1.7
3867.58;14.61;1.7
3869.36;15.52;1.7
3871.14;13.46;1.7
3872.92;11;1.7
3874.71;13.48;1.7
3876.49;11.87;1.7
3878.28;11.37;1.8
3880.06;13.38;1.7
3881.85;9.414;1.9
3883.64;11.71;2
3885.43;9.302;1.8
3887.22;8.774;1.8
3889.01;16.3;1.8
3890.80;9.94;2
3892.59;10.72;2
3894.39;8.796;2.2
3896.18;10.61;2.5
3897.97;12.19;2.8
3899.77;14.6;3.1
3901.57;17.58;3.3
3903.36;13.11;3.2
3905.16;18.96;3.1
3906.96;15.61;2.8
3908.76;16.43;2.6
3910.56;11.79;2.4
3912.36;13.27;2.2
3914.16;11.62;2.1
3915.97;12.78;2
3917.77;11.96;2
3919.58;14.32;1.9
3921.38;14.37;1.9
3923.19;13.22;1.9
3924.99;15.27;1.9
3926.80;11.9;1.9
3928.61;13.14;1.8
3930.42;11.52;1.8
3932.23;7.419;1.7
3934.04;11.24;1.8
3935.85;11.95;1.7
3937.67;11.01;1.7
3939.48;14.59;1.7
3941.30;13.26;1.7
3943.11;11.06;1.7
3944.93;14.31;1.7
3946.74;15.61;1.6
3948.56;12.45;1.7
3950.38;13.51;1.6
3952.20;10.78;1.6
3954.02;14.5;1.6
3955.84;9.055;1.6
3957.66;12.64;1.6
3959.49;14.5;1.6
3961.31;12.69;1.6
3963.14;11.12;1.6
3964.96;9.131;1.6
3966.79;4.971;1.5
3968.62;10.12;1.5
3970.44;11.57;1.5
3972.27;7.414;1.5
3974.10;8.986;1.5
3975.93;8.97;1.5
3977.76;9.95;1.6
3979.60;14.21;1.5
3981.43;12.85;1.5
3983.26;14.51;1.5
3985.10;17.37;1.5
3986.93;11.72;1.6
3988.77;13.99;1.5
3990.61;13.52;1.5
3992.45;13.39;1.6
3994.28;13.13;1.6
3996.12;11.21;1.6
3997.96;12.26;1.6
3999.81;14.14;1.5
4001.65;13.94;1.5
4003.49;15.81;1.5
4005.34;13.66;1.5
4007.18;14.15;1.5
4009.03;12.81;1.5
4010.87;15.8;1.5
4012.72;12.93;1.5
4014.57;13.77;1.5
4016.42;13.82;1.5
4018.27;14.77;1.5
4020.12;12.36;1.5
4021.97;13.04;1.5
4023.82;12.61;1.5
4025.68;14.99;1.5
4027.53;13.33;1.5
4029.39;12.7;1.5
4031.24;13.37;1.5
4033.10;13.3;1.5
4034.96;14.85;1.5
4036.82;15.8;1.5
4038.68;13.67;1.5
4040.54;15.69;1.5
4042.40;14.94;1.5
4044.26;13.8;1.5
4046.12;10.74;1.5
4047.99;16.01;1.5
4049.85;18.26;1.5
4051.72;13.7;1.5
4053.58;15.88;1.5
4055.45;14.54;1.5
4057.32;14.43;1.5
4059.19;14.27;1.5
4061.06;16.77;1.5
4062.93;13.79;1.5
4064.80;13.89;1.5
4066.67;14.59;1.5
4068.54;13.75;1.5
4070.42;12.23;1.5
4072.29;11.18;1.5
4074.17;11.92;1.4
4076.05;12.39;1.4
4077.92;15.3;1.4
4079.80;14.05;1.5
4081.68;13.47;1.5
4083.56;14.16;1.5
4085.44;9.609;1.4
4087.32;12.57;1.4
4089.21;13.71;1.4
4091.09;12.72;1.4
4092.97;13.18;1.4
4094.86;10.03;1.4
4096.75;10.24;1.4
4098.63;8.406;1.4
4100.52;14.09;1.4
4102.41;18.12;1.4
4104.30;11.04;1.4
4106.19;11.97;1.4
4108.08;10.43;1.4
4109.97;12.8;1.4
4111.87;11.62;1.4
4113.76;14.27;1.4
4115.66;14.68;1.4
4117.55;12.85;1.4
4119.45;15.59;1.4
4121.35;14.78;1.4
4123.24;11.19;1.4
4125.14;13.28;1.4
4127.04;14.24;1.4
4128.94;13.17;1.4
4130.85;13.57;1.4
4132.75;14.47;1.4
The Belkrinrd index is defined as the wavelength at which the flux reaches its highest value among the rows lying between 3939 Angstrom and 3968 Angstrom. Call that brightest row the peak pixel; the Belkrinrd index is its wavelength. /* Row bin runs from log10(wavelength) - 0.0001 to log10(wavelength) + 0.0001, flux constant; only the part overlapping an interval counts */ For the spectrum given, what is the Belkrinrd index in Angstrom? 3946.74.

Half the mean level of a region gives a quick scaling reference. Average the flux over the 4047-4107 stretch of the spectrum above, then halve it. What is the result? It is 6.72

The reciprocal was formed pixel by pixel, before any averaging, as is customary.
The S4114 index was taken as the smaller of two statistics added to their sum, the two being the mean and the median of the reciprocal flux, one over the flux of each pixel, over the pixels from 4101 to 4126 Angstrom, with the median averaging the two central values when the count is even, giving 0.232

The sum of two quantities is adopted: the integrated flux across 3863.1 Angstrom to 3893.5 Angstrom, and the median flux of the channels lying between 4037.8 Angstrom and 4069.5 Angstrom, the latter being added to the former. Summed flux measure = 380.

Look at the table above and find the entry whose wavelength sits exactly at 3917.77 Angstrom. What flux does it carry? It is 11.96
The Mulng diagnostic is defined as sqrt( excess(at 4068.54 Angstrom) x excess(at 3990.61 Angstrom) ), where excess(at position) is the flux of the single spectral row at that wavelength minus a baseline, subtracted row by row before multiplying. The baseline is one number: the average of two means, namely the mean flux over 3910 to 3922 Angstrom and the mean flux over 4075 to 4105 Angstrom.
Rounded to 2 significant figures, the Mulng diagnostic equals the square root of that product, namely 0.84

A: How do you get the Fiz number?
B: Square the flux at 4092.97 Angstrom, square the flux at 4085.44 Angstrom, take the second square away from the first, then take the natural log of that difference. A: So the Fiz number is 4.40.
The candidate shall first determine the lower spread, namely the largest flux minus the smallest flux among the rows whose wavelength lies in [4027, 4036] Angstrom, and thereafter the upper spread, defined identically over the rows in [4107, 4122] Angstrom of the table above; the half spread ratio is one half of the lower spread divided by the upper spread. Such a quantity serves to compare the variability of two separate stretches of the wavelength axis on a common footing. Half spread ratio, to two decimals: 0.21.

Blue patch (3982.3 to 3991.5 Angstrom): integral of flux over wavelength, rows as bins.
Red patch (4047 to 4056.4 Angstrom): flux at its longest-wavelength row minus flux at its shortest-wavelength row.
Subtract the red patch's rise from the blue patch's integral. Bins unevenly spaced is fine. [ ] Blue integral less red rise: 132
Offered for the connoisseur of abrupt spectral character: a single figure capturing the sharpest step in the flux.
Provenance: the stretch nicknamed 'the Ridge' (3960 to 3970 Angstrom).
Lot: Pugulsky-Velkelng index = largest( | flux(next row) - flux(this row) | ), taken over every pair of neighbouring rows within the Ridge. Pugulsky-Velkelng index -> 5.1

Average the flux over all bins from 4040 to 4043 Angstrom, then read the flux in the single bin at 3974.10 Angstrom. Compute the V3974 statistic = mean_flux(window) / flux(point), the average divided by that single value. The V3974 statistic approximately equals 1.70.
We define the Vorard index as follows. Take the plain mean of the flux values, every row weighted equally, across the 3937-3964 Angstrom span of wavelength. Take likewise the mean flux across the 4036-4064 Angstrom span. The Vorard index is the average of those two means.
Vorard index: 13.8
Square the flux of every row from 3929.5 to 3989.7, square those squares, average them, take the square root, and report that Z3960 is 158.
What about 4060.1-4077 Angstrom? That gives 187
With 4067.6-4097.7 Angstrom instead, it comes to 164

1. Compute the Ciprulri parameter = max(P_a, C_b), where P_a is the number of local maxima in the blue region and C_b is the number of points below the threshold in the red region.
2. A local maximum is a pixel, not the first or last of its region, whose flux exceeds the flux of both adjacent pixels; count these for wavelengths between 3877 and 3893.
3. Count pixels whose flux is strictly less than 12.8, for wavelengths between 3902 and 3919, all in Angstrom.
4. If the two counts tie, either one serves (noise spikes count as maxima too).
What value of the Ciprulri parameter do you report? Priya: 4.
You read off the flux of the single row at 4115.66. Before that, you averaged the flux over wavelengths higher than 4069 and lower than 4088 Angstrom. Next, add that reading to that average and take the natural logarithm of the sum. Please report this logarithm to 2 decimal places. 3.31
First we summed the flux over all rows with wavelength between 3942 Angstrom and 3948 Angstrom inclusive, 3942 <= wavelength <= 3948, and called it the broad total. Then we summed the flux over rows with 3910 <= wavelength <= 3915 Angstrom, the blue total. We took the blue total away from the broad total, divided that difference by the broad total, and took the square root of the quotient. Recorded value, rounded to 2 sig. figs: 0.32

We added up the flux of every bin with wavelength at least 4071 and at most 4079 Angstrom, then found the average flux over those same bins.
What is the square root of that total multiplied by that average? 25.4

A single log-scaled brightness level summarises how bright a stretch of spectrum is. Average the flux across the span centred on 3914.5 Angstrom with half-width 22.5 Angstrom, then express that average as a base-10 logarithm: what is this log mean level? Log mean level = 1.11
